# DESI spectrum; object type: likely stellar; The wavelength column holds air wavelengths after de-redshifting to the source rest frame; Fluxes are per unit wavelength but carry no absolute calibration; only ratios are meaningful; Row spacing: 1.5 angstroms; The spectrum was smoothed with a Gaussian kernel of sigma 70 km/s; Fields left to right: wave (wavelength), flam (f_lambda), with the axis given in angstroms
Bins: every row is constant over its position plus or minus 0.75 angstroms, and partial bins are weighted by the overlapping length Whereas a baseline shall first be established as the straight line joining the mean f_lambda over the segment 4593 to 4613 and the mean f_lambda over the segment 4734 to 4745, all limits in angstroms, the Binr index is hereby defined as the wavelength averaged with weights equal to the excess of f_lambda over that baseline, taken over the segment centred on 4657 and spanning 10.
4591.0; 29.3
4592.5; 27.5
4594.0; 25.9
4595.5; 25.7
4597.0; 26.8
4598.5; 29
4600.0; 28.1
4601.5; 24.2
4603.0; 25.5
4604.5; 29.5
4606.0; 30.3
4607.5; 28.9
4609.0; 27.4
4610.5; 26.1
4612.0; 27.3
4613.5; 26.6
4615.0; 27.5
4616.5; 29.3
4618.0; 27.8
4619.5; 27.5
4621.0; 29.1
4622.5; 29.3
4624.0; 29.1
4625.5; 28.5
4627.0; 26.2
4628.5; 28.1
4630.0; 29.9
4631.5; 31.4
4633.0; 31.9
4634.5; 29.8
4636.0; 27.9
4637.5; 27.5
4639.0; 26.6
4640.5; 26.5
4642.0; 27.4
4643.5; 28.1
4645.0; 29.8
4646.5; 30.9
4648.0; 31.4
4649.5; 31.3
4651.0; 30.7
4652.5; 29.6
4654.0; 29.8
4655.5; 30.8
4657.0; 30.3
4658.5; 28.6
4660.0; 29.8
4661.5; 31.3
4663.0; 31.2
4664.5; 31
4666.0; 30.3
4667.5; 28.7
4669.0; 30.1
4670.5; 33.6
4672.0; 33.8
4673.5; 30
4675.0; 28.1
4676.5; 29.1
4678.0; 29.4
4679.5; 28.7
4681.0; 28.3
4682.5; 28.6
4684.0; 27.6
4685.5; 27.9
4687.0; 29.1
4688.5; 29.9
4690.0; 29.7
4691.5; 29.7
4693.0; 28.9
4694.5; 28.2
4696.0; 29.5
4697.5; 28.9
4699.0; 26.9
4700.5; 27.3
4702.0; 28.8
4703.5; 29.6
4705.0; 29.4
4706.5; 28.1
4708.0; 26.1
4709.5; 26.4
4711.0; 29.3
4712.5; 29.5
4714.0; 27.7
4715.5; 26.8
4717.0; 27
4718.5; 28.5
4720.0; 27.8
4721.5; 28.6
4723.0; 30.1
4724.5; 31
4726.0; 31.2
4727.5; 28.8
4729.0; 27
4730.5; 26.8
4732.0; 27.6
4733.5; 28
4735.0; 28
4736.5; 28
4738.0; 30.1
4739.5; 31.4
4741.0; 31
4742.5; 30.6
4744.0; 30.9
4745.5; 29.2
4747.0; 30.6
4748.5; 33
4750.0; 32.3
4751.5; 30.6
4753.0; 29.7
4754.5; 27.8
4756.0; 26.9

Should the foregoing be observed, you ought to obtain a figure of 4657.3 angstroms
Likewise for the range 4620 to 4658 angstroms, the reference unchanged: 4641.7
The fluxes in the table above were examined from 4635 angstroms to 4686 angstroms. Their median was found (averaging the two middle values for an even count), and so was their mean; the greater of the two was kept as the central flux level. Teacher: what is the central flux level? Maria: 29.7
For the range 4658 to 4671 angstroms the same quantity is 30.5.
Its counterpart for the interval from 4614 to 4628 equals 28.5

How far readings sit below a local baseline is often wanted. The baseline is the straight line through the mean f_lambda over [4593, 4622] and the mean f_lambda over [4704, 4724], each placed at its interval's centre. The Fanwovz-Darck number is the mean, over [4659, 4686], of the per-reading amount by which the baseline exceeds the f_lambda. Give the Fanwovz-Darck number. -2.0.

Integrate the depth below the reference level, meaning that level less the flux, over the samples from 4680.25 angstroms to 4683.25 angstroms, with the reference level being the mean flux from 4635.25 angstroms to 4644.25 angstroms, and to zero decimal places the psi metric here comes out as -3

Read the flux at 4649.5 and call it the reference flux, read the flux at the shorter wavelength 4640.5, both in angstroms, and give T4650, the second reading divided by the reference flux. 0.85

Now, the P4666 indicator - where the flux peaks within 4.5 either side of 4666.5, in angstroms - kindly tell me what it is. 4670.5 angstroms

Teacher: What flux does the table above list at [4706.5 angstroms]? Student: 28.1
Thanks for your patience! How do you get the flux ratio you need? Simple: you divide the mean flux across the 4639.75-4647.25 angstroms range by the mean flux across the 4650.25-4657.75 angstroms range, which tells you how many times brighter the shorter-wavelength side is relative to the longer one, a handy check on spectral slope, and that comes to 0.94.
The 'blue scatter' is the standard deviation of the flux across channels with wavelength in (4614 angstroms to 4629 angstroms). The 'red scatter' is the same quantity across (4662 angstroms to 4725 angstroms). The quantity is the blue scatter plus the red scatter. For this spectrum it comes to 2.6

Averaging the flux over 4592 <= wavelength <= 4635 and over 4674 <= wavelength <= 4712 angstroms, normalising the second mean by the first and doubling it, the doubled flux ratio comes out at 2.03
